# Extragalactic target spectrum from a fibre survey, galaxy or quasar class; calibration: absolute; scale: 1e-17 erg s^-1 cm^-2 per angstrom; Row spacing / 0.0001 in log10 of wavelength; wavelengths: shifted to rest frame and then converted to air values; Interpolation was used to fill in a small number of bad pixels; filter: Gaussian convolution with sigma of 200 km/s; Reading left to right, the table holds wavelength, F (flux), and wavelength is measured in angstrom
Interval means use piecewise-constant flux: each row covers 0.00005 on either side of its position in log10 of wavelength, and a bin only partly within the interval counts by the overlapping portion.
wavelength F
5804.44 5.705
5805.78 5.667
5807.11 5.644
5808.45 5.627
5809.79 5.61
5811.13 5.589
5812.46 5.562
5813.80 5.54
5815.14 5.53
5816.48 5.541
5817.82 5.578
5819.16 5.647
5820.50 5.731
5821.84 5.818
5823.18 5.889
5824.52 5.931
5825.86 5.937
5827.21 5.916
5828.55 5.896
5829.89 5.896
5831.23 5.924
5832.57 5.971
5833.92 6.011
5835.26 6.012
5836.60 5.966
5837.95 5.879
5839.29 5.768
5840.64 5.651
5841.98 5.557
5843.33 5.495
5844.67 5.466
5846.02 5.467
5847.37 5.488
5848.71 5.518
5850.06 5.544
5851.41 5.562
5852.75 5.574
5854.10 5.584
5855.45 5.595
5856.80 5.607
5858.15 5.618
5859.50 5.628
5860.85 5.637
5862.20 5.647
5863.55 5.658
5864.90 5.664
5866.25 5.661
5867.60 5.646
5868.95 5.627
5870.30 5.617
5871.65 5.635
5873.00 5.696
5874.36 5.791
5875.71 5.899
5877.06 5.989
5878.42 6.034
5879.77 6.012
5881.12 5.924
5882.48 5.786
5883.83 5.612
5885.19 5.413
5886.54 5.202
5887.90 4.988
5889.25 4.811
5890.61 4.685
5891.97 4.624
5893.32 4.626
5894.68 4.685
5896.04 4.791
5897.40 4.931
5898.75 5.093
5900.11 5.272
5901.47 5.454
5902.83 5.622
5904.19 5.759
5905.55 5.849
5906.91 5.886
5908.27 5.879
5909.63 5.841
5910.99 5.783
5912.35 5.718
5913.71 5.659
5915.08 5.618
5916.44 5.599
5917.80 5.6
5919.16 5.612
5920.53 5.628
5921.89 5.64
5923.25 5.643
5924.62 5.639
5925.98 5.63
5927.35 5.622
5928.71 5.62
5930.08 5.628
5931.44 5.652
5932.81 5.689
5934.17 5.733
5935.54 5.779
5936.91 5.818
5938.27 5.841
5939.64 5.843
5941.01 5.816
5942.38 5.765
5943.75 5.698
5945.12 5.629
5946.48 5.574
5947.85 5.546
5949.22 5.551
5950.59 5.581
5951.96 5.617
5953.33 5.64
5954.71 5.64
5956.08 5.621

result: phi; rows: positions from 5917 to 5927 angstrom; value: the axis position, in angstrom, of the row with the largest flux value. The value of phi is 5923.25 angstrom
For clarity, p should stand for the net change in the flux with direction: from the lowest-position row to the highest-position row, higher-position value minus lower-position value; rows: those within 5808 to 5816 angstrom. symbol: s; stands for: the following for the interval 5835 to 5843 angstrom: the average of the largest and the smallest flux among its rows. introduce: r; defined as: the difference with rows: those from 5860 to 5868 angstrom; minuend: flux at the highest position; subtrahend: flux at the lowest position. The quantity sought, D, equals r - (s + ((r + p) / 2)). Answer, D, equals -5.73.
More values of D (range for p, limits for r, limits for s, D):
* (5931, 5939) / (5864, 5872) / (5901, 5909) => -5.78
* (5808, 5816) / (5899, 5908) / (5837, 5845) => -5.32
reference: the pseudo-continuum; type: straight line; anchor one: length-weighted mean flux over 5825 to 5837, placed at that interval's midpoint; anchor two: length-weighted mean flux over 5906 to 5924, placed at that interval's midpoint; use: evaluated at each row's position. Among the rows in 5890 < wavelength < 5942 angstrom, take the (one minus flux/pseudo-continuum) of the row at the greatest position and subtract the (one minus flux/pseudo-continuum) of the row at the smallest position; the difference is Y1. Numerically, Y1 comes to -0.22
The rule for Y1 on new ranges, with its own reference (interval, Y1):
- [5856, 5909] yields -0.07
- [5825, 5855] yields 0.05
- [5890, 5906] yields -0.21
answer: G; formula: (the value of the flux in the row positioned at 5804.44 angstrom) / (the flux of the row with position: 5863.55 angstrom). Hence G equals 1.01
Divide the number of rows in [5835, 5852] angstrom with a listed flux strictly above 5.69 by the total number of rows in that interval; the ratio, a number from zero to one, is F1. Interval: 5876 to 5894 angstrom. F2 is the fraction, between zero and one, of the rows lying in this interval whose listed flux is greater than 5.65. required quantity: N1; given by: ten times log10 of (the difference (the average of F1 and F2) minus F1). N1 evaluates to -14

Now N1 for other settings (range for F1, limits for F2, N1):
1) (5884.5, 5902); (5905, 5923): -6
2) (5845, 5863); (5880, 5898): -11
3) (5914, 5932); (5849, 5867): -9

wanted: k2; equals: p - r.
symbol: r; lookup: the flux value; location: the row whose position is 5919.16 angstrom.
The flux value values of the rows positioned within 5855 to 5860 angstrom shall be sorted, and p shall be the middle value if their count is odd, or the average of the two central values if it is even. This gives 0.0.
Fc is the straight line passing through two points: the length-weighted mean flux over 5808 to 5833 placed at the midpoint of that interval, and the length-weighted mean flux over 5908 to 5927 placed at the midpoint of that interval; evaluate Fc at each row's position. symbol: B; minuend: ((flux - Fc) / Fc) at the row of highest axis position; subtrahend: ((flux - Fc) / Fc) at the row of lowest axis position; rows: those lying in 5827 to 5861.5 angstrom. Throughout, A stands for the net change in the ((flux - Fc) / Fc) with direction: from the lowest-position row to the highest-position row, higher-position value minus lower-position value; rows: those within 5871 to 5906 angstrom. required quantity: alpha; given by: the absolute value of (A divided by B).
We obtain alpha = 0.9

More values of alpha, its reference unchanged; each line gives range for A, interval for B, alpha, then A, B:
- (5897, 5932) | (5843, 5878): 1.4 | 0.13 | 0.091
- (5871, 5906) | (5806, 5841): 7.6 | 0.04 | 0.006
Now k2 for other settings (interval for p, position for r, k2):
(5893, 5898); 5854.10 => -0.8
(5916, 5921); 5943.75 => -0.1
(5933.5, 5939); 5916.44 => 0.2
